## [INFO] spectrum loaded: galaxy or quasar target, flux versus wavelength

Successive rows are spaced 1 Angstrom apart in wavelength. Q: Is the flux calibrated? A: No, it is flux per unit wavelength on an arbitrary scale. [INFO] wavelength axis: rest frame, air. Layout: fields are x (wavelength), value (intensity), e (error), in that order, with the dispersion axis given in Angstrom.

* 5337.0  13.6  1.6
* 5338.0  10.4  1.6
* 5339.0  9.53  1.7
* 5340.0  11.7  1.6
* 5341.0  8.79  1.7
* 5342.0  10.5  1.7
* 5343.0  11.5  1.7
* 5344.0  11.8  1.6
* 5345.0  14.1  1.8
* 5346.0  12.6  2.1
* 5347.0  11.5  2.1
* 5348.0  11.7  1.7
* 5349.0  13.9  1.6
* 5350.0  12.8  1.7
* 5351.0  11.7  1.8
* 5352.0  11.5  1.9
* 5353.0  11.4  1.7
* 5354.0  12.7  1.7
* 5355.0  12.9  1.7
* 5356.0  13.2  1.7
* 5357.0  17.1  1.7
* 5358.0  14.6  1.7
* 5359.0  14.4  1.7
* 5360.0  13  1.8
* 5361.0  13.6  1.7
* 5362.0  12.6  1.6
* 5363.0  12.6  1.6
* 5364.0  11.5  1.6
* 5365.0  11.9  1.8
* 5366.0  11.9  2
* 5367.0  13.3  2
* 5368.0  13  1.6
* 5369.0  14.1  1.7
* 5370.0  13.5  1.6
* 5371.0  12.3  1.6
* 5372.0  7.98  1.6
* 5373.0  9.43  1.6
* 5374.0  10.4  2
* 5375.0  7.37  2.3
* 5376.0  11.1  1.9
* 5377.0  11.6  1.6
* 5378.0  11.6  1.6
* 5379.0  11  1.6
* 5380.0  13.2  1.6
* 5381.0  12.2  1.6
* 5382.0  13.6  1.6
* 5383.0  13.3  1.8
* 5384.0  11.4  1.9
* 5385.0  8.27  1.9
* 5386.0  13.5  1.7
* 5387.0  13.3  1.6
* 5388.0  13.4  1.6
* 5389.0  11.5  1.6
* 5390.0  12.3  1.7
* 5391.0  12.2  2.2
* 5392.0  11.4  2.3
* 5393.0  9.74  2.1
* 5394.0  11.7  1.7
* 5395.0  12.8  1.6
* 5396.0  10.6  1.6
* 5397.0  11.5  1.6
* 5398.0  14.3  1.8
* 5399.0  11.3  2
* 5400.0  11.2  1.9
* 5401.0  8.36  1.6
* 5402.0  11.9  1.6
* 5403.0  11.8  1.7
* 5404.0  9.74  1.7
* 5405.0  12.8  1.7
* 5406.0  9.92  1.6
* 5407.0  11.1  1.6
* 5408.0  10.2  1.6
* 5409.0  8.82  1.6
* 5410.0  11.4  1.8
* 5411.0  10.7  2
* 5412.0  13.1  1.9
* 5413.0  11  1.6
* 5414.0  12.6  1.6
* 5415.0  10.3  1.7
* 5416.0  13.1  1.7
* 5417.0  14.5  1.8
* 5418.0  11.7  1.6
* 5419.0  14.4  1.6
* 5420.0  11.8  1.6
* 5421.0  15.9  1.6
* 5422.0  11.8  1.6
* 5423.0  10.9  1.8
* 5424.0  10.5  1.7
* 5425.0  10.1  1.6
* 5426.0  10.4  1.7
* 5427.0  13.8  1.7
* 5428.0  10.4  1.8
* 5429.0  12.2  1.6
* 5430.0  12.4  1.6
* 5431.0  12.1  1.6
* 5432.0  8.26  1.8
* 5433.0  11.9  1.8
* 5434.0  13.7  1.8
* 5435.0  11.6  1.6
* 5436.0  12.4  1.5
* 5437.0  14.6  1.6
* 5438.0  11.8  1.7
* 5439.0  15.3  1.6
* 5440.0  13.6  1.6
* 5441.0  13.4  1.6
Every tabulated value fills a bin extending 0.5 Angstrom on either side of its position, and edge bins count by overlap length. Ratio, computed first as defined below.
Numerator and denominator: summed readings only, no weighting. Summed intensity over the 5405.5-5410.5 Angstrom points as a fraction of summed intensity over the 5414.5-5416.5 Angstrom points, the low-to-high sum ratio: 2.2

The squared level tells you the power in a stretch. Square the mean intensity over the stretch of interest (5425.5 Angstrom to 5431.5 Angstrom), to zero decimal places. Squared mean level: 141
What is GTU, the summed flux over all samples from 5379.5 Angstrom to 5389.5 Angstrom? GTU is 124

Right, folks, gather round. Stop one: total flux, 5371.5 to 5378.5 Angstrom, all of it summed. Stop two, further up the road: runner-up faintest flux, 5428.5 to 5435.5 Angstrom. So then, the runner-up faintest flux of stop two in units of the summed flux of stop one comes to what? 0.167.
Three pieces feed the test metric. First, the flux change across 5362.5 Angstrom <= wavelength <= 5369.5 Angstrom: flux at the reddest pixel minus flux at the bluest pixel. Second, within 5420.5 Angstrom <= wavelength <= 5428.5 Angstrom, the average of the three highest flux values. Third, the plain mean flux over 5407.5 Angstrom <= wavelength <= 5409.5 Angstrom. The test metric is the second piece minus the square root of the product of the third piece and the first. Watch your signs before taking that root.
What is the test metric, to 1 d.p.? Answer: 10.1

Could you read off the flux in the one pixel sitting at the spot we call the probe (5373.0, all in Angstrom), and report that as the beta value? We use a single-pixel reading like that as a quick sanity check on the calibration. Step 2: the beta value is 9.43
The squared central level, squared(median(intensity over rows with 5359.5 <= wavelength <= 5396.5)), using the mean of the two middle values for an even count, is 149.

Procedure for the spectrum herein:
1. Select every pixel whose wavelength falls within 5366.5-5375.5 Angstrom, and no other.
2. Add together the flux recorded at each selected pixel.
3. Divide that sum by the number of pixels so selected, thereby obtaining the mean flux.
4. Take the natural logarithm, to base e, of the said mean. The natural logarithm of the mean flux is 2.42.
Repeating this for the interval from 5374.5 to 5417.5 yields 2.45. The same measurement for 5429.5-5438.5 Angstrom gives 2.49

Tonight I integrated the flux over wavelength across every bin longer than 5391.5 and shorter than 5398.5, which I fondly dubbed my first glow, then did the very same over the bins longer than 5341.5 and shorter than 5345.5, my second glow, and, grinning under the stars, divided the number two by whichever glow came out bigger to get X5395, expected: 0.024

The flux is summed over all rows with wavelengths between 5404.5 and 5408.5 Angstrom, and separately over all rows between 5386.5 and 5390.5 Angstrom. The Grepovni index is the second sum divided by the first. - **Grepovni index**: 1.15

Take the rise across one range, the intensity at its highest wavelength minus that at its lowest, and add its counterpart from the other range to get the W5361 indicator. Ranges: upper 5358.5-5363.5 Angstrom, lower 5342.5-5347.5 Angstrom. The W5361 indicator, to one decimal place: -1.8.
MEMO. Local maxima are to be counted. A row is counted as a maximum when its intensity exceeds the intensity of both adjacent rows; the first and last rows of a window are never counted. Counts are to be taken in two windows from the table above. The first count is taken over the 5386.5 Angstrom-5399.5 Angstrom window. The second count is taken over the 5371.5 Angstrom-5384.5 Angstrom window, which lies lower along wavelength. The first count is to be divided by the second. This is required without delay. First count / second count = 1.33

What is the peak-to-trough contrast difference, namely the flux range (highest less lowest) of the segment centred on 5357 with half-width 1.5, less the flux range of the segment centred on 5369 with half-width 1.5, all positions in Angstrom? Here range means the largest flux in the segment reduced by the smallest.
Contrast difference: 2.8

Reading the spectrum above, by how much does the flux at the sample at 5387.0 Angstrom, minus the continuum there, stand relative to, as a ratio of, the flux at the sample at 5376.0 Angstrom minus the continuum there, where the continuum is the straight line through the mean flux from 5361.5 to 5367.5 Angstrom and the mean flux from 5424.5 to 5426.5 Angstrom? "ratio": -2.2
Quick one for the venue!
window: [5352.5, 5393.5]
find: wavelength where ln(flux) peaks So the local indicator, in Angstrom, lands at 5357.0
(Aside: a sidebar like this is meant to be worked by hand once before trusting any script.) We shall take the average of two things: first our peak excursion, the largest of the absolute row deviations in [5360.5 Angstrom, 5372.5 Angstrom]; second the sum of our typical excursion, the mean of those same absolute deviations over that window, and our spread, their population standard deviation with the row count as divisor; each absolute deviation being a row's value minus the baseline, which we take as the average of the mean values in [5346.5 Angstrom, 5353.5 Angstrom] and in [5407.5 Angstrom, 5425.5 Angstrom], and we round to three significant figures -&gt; 3.09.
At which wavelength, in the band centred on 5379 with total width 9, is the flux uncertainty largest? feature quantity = 5375.0 Angstrom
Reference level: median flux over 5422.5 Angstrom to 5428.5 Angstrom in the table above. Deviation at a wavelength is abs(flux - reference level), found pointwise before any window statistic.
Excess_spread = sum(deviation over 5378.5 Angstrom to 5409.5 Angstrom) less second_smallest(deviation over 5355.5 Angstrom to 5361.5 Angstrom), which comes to 48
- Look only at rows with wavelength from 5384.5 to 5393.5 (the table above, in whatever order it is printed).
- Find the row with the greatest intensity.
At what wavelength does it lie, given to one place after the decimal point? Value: 5386.0 Angstrom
